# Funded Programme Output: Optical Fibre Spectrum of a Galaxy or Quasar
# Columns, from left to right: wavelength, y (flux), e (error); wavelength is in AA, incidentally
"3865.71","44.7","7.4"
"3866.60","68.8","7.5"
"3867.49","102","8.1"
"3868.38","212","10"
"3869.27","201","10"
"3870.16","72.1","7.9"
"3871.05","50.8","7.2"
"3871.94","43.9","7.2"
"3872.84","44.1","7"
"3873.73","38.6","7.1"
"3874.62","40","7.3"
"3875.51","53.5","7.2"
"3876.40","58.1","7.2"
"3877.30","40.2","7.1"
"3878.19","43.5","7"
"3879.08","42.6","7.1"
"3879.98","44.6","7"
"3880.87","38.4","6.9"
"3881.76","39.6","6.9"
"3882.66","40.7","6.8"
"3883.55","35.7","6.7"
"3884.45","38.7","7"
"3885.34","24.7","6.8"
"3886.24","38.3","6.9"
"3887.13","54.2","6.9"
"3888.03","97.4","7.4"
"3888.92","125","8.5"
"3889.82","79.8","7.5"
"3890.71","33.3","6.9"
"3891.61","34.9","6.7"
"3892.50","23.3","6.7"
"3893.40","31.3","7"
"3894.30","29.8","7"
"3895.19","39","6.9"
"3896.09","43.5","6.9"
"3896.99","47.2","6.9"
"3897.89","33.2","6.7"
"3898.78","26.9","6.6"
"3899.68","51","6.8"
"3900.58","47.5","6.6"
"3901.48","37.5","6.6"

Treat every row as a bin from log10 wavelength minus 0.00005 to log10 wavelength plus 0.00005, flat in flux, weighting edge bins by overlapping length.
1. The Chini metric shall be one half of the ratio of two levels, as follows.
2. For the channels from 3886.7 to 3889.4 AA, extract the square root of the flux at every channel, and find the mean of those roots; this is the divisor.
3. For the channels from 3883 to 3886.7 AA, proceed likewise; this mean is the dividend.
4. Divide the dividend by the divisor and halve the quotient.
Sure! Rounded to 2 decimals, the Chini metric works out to 0.31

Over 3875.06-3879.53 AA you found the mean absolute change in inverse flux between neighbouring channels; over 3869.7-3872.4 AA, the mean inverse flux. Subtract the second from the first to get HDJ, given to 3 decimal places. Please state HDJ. -0.016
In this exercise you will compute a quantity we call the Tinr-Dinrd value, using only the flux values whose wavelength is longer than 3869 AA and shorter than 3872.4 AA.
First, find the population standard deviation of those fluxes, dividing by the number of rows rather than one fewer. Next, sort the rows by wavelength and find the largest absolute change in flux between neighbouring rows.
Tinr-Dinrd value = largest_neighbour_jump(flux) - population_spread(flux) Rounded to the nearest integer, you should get 65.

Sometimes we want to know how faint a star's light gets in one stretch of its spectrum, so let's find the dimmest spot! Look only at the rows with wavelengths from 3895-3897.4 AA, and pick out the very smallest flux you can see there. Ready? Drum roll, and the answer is 39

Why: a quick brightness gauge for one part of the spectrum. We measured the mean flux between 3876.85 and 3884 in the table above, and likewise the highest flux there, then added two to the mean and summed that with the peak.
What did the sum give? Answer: 87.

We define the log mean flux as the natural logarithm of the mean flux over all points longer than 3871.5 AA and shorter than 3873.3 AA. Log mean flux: 3.78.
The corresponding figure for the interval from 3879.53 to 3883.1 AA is 3.71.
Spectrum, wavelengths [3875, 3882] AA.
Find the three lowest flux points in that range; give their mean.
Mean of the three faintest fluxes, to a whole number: 39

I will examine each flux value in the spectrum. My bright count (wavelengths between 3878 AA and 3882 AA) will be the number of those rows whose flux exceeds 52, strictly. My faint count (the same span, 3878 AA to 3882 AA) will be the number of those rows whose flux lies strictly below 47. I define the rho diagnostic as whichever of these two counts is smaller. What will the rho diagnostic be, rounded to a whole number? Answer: 0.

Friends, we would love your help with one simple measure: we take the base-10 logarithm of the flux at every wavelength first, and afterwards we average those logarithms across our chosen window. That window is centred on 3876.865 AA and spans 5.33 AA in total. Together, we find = 1.66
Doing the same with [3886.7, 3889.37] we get 1.94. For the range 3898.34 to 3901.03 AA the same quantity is 1.60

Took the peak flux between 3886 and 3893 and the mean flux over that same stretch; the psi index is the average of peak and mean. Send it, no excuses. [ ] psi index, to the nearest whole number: 93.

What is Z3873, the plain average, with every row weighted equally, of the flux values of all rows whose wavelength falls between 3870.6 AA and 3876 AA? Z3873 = 45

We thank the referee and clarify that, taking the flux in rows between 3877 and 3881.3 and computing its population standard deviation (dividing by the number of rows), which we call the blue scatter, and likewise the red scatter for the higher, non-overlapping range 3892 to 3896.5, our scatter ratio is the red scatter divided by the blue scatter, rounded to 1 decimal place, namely 3.2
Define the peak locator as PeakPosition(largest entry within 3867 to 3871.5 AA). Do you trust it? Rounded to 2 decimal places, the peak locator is 3868.38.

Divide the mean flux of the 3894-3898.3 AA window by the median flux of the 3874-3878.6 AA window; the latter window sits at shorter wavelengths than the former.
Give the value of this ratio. 0.89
